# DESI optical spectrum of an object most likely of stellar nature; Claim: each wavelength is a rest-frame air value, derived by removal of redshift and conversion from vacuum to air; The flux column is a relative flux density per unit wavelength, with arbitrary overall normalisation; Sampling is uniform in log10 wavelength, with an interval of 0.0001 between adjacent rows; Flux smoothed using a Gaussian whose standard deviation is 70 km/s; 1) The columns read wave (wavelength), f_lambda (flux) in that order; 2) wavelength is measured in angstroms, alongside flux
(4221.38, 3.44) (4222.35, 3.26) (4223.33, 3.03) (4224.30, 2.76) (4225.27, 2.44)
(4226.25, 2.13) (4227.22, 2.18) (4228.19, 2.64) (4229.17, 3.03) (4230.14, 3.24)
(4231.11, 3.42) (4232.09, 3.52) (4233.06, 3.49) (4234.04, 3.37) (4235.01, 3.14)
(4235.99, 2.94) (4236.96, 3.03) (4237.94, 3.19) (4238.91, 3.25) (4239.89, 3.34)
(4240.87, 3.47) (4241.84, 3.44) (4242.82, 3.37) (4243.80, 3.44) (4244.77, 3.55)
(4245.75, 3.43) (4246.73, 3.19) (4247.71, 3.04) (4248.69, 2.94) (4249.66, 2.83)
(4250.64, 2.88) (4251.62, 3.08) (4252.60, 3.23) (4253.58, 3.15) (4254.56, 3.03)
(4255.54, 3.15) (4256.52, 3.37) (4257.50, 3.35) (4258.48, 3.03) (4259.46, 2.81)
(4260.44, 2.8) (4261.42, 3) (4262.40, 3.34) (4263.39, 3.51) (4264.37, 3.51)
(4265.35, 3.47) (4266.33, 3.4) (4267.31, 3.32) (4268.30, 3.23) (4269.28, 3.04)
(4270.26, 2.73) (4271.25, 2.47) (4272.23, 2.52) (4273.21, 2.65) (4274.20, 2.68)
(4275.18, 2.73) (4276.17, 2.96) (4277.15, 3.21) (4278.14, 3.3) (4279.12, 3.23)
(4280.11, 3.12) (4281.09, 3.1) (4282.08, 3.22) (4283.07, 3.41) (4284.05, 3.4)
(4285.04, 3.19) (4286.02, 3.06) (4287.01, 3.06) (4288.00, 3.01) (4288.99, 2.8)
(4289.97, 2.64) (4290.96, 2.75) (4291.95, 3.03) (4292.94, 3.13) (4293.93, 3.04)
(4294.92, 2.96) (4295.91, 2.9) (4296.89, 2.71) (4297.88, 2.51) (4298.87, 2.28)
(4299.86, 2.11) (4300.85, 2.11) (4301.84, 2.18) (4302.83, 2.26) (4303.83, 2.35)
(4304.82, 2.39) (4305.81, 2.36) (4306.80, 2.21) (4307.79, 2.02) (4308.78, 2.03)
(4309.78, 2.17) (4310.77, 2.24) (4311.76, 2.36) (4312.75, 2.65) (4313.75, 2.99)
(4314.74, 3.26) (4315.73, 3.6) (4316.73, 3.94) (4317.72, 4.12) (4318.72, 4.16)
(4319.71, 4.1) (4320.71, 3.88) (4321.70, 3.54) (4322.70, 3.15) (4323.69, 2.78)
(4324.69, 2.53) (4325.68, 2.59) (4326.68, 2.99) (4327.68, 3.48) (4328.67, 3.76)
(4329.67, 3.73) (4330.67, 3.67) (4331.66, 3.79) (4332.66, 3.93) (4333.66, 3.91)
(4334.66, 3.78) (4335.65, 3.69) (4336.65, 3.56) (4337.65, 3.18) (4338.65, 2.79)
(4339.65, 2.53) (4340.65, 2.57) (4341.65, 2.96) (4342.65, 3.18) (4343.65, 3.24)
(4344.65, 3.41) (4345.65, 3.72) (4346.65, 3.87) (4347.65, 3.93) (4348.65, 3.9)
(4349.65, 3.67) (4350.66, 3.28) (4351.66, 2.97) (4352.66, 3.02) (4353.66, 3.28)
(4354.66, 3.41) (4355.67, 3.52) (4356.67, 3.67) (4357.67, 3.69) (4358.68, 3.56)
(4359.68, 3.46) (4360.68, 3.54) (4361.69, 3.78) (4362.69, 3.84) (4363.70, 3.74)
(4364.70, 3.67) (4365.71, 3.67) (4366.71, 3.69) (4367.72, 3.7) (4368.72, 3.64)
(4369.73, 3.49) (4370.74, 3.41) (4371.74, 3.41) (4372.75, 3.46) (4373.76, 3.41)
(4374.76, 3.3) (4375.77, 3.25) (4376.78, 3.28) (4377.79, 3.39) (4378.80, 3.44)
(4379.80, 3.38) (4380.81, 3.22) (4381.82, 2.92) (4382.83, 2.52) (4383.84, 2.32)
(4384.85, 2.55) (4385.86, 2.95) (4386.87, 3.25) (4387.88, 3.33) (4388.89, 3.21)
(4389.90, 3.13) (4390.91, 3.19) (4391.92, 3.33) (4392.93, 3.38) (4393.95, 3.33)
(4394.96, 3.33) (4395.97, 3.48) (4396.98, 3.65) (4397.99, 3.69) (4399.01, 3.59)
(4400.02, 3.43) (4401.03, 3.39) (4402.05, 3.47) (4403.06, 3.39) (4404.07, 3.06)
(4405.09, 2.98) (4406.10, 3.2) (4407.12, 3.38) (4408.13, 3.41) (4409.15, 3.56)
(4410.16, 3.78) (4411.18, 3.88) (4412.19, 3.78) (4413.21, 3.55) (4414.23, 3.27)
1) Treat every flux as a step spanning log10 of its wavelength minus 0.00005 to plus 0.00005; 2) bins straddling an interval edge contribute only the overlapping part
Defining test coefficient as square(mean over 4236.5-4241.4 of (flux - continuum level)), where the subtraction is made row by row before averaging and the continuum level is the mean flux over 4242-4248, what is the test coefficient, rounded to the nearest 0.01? 0.01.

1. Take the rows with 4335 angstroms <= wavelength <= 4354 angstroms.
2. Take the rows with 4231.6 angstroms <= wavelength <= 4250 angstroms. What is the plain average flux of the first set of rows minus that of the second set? 0.04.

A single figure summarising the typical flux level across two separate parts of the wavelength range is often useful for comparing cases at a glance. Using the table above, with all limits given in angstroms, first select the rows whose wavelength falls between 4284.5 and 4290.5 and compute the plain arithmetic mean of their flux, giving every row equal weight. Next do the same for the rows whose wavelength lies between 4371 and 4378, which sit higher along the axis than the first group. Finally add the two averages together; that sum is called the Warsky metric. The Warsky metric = 6.3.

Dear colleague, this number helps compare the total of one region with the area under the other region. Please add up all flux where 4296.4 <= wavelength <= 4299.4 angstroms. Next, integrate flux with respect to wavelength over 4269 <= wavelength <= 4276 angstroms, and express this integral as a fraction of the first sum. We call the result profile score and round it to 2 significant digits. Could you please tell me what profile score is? 2.5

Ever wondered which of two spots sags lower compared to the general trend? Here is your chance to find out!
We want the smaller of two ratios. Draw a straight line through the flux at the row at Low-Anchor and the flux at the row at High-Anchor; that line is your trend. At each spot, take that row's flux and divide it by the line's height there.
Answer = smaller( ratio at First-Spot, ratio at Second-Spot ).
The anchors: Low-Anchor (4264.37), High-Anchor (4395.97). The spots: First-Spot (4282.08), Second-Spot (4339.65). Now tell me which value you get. 0.72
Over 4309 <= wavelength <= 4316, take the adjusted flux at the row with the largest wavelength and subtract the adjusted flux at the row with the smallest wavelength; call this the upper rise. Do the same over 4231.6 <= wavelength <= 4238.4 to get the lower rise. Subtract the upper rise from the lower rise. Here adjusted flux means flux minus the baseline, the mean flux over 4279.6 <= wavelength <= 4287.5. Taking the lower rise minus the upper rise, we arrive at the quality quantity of -1.8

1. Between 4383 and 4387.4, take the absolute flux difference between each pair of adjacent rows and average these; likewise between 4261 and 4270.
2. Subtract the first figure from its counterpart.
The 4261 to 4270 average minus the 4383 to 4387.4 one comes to -0.19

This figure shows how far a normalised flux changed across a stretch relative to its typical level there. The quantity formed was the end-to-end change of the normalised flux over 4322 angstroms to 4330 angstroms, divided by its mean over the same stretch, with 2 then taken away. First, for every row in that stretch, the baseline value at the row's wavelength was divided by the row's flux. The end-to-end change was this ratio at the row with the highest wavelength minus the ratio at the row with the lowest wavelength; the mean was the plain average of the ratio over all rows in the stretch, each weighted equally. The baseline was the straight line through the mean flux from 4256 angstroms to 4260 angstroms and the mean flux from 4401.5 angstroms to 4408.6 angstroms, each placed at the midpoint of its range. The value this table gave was -2.15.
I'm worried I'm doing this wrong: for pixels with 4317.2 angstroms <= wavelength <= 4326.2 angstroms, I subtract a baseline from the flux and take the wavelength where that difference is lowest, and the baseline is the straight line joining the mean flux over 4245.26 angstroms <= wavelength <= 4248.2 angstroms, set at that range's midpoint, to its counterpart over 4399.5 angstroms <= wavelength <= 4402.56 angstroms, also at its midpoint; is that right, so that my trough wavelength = 4324.69 angstroms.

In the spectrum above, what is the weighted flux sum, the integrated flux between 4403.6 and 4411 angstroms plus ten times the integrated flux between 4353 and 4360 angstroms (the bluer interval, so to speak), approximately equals 270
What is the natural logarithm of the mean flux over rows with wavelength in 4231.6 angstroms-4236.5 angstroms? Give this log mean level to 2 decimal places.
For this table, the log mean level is 1.19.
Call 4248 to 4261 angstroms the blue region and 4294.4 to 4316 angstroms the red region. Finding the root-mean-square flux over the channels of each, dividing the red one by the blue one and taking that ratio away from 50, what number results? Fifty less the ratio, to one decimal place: 49.2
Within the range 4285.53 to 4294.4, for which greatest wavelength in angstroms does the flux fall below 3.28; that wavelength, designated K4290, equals 4293.93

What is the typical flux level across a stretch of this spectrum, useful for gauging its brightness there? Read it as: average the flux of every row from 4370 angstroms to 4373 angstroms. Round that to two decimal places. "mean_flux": 3.43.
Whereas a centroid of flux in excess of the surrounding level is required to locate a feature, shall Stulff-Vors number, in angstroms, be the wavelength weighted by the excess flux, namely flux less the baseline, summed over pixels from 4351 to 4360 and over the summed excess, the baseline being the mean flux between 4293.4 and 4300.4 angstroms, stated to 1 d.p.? 4356.4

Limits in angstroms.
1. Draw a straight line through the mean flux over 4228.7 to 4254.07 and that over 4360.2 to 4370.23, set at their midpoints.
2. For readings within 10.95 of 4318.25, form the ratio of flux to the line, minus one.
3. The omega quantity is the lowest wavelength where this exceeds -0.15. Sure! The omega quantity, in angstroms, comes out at 4313.75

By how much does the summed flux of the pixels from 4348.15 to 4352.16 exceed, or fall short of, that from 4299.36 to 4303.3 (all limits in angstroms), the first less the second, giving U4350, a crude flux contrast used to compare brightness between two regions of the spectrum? 5.2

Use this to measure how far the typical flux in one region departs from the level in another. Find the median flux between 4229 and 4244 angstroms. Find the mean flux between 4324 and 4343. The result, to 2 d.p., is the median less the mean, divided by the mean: 0.02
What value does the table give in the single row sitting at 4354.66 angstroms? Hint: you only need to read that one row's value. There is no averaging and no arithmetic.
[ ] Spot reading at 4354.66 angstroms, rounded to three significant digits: 3.41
